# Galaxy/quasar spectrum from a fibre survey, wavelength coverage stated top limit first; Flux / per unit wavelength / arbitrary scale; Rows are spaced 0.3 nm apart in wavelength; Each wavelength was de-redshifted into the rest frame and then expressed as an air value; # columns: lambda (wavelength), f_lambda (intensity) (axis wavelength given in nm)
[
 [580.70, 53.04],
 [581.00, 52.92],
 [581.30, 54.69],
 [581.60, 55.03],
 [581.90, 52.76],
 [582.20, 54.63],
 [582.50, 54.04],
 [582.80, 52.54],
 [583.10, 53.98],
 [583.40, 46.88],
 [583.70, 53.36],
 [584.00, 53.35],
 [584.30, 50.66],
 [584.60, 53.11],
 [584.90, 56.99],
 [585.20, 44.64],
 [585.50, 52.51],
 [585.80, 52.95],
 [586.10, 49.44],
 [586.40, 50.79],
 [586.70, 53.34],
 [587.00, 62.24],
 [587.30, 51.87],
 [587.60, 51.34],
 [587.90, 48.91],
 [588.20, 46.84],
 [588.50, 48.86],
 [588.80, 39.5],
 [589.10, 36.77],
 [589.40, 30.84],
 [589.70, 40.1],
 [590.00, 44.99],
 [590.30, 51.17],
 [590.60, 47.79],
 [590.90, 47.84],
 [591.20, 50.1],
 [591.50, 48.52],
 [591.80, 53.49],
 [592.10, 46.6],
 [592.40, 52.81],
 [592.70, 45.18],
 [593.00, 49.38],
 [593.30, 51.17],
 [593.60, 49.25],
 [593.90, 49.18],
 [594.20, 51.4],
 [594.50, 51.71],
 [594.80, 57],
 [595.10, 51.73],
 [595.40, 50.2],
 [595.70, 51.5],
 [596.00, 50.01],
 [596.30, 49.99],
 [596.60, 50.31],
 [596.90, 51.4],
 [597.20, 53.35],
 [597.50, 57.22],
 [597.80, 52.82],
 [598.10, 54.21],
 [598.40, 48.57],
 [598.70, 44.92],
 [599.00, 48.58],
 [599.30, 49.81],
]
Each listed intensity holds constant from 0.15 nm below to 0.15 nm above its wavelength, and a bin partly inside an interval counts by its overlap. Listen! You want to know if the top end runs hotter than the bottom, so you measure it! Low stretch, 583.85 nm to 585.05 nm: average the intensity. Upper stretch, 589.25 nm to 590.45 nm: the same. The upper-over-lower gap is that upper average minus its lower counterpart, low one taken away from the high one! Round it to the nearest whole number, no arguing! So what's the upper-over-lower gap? -12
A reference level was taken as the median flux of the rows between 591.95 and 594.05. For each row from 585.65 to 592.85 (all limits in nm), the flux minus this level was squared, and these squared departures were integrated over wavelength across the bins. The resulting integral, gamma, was 292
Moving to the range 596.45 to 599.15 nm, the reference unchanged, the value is 43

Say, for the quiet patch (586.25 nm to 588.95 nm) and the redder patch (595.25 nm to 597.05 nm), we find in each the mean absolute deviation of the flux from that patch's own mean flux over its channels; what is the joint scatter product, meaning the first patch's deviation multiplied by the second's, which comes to 2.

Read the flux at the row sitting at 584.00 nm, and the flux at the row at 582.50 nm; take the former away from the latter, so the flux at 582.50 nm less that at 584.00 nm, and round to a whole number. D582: 1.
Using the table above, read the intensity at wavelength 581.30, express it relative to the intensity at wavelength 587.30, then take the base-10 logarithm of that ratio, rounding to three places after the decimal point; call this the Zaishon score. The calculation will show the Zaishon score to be 0.023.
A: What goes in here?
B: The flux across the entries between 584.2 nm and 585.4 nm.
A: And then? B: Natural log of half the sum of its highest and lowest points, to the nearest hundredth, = 3.93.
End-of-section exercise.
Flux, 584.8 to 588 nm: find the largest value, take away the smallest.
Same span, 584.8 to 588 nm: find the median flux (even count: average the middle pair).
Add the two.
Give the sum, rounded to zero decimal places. 69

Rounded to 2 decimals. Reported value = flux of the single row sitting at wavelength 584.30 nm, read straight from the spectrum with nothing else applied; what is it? 50.66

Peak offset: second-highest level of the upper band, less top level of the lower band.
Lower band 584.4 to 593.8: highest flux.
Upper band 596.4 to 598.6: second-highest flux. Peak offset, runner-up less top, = -8.0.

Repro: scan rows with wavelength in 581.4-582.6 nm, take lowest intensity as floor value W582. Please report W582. 52.76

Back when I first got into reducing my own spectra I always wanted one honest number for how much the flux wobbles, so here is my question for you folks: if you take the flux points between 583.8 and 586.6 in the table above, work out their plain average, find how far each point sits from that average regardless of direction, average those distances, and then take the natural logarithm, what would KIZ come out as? 0.88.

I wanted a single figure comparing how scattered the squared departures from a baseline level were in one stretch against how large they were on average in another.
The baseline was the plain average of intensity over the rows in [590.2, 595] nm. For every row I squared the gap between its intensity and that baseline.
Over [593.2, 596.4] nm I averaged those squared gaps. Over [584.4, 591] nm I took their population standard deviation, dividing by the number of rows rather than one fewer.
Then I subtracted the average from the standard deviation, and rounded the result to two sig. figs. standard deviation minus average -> 82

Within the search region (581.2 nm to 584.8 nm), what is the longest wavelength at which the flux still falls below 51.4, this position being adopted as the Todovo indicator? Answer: 584.30 nm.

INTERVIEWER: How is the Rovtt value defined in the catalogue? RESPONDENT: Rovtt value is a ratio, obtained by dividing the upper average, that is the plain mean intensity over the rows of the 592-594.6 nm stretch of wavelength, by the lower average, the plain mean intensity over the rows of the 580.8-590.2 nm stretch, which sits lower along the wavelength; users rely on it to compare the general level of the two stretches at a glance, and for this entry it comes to 0.99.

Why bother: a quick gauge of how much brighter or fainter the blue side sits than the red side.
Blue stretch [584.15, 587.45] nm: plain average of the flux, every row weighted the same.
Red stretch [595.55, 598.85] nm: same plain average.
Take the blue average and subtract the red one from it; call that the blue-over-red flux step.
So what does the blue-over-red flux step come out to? 1.3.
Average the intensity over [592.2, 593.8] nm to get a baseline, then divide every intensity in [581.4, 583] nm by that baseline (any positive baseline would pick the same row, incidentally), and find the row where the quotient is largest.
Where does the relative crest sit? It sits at 581.60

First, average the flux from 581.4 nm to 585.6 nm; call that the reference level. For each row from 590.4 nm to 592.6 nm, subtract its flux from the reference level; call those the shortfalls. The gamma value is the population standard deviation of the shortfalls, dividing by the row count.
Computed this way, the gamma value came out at 2.46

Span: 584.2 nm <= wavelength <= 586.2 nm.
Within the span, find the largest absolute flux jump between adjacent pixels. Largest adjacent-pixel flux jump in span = 12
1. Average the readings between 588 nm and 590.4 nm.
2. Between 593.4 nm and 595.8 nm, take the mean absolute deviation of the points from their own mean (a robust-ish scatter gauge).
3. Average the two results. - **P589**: 21.9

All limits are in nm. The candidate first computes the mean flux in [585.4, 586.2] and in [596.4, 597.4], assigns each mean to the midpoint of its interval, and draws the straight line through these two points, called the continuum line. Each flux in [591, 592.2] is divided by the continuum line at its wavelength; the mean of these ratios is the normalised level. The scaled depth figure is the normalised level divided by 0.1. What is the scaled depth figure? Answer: 9.6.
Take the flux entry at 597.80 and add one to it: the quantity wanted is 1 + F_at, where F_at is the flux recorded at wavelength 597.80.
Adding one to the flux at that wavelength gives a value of 54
